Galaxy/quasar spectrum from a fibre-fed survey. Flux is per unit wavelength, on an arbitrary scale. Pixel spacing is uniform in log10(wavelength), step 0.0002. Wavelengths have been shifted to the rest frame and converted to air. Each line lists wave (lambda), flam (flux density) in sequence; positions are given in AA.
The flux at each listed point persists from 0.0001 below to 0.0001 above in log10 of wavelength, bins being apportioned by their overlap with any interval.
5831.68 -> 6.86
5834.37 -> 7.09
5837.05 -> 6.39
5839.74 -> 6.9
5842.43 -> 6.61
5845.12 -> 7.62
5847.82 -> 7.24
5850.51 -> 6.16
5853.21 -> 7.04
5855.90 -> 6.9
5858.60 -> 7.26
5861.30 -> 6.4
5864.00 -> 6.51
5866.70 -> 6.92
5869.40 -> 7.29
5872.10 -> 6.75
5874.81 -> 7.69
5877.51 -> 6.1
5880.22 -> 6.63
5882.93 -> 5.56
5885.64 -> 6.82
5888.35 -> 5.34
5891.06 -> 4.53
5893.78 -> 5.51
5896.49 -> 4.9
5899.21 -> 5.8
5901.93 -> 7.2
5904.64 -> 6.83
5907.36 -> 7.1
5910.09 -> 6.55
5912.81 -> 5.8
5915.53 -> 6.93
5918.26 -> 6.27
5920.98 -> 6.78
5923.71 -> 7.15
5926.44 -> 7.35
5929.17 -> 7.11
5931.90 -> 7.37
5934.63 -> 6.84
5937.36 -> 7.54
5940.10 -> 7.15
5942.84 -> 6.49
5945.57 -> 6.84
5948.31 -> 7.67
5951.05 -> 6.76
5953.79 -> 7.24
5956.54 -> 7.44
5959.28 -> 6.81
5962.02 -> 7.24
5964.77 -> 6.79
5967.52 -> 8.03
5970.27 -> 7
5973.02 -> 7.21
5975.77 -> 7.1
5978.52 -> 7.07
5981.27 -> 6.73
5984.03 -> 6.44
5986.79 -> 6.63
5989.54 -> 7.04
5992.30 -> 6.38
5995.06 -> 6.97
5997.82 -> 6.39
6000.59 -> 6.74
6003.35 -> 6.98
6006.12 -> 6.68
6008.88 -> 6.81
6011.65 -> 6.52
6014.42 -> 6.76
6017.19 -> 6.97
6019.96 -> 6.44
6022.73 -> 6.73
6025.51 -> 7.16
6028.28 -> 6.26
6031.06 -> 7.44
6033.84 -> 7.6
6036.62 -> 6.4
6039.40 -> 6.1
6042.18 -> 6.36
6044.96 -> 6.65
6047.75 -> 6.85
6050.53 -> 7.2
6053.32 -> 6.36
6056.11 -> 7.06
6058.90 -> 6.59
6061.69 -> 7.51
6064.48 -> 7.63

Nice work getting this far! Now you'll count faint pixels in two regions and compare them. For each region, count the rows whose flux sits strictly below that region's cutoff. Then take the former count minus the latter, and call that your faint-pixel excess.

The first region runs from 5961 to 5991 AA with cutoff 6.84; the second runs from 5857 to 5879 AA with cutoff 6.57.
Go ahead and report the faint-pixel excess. 1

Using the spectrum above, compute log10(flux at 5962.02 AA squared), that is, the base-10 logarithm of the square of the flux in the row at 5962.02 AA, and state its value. 1.72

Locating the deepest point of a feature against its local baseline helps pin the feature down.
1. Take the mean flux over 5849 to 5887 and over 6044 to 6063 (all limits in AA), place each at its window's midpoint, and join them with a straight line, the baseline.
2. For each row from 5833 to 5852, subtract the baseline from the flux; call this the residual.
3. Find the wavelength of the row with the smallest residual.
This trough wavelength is 5850.51 AA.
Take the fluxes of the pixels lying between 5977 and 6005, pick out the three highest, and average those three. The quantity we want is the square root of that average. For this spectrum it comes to 2.65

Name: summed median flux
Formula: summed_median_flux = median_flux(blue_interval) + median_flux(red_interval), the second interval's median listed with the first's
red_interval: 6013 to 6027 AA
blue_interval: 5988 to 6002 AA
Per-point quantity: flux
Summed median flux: 13.5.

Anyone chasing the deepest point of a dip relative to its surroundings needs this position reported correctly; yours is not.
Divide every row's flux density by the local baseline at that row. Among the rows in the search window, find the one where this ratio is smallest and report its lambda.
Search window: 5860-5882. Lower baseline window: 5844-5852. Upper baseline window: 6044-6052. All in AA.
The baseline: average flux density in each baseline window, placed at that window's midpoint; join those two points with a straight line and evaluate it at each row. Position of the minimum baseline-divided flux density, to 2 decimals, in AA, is 5877.51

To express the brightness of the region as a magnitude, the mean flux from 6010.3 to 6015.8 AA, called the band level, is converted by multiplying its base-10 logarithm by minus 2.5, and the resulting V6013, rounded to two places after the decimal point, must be -2.06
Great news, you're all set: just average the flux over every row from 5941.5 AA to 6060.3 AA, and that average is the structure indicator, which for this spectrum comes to 6.86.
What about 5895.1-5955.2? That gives 6.80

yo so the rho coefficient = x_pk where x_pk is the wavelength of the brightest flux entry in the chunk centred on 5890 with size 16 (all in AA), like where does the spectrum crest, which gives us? 5885.64 AA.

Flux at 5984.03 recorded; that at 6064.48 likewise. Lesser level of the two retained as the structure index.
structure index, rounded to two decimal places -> 6.44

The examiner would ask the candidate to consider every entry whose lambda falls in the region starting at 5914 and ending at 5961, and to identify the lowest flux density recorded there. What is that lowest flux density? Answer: 6.27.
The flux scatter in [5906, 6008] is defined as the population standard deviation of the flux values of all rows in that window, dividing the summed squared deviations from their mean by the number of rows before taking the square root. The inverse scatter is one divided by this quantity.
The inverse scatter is 2.39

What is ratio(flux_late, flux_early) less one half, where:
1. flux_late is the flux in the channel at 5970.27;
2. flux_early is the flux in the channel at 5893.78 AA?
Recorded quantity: 0.770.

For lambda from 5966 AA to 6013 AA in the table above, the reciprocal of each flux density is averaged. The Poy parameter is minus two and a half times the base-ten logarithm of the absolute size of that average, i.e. 2.09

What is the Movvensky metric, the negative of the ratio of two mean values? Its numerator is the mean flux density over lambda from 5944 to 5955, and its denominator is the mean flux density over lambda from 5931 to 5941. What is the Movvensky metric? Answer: -0.99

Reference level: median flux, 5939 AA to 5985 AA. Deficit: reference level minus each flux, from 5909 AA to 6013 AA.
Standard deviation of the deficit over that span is 0.42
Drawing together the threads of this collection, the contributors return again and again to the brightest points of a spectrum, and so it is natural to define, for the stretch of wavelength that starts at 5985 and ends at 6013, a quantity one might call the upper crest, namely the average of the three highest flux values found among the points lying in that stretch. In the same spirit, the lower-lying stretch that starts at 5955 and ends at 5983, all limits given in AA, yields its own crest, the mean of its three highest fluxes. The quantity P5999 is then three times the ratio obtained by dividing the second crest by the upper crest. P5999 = 3.25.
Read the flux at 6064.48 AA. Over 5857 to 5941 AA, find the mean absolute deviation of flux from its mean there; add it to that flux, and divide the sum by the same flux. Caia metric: 1.08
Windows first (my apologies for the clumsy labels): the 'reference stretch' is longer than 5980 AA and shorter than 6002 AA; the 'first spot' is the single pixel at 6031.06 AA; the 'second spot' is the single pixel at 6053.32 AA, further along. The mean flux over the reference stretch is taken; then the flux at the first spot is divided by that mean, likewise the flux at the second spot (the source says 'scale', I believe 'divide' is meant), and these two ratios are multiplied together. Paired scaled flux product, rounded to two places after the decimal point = 1.07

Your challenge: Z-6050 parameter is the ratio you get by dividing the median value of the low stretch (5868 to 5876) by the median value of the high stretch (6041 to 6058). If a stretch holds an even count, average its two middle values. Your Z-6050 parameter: 1.08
